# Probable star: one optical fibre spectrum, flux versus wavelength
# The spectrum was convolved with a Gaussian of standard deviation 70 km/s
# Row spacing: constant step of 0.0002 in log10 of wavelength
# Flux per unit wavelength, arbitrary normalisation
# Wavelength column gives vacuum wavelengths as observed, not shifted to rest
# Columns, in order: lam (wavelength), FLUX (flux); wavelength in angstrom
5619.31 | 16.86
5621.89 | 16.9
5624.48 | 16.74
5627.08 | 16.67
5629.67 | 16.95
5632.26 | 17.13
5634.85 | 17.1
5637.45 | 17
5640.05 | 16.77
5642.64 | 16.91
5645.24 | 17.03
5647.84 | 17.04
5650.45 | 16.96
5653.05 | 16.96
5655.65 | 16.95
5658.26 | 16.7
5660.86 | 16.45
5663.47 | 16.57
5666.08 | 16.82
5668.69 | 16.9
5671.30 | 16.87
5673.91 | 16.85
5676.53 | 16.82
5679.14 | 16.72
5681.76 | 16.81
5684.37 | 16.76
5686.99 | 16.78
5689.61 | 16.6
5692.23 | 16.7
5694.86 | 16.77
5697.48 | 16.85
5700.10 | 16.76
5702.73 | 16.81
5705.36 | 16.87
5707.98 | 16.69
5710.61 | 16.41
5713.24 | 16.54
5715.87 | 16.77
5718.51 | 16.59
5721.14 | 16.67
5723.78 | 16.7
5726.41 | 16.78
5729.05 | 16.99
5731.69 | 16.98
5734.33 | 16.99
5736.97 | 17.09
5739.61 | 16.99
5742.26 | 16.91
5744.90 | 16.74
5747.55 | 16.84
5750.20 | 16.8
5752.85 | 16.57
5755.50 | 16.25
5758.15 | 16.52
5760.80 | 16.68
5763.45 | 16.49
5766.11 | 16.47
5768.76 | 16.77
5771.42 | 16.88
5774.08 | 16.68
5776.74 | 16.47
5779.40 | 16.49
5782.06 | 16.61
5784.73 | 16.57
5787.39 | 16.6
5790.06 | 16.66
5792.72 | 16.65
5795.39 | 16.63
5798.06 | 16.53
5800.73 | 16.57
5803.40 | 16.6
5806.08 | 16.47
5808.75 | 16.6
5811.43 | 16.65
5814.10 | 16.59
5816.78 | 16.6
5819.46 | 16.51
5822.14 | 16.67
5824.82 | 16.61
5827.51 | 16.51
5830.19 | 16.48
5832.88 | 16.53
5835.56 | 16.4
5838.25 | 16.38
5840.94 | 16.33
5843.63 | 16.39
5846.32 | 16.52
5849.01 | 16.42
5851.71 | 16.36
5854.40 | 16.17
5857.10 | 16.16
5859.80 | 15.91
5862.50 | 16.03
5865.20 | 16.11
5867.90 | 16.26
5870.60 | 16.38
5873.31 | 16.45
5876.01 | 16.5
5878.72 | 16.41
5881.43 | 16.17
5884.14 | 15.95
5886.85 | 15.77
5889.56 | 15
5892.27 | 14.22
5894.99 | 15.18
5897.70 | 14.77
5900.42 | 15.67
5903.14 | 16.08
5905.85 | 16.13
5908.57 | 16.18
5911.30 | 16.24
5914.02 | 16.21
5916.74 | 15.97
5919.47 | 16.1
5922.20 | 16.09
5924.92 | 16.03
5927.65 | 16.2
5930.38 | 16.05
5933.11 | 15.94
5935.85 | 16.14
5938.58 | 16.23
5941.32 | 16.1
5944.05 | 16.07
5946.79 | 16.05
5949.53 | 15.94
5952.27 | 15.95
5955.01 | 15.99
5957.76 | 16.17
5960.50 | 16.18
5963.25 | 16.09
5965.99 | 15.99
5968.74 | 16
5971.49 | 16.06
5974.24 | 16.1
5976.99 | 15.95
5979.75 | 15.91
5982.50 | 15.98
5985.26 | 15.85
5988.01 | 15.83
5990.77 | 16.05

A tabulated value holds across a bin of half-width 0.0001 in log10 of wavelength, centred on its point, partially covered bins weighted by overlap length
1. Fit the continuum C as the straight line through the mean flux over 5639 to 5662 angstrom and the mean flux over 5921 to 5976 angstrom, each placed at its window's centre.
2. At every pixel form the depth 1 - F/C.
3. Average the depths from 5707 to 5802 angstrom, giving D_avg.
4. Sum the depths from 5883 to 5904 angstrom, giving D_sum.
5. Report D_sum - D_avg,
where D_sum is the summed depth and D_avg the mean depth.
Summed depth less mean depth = 0.4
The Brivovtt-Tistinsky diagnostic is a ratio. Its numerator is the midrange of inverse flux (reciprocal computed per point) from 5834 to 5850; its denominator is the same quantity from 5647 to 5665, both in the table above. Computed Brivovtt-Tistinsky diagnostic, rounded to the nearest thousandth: 1.019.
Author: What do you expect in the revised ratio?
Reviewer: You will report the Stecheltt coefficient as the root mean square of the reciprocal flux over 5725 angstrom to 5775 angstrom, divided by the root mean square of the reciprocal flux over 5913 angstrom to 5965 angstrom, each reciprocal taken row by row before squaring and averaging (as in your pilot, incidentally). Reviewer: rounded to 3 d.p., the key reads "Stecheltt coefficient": 0.960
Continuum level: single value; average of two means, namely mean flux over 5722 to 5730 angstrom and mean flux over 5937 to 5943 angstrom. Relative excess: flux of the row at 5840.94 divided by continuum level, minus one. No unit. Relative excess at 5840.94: -0.010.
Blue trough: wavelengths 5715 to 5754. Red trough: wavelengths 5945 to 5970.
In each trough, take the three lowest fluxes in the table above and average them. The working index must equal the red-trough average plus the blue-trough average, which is 32.6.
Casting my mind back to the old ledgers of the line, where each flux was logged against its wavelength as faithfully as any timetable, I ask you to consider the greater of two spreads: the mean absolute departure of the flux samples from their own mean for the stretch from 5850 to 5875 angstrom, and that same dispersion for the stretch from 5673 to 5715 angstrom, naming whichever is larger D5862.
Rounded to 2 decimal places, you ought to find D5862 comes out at 0.14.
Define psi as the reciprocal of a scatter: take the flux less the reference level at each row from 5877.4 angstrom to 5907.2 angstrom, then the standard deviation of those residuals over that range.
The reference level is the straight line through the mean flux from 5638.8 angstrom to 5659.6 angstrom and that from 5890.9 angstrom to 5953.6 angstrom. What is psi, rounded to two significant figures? 1.5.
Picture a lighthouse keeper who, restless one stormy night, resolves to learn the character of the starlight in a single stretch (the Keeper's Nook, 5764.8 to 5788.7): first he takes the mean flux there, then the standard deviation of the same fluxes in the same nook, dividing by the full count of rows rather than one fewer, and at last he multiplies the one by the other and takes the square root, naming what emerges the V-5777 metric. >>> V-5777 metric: 1.5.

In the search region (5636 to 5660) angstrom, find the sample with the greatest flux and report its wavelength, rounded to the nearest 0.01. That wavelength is 5647.84 angstrom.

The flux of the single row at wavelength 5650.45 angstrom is 16.96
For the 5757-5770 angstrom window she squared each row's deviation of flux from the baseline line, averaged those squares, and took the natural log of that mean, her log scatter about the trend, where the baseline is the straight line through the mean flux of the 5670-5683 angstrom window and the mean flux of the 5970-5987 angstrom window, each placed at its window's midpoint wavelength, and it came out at -4.2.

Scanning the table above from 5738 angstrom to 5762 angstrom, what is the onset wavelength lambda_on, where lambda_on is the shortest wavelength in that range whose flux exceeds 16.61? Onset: 5739.61 angstrom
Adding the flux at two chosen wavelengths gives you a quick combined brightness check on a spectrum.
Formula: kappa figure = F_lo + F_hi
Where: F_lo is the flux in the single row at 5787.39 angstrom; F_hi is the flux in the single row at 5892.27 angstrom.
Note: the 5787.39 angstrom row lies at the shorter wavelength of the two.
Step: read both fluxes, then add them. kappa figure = 30.8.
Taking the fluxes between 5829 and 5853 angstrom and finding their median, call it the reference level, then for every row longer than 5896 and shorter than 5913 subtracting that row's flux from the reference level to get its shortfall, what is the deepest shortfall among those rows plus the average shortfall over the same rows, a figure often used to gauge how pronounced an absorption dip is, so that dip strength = 2.2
